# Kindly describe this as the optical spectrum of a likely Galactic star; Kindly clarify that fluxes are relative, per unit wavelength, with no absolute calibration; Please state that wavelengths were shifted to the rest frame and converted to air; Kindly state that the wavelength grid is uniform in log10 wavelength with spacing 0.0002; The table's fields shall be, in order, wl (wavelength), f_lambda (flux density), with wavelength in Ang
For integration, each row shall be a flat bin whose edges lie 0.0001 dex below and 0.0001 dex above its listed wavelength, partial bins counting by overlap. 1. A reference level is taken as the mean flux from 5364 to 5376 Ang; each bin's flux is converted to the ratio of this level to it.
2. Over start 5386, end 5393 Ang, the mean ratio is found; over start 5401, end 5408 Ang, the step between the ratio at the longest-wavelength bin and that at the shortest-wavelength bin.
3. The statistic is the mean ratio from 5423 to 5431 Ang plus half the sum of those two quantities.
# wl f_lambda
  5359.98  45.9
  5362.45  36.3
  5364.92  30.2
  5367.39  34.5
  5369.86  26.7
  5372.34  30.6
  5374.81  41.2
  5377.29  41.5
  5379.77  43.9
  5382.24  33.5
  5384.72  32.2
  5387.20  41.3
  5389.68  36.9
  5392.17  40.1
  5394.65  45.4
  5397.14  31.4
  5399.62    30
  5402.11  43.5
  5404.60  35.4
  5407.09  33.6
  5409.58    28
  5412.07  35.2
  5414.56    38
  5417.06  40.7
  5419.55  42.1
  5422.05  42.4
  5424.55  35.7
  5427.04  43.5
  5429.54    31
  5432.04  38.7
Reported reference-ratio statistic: 1.43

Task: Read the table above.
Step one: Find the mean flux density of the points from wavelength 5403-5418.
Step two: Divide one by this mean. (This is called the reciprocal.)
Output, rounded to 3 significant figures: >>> 0.0284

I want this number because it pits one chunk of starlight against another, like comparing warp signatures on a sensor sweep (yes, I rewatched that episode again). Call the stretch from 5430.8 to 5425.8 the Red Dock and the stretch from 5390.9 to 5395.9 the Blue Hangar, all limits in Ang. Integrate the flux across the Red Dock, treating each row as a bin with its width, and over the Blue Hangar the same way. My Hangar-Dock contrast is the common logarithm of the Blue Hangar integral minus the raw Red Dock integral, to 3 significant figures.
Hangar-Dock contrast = -184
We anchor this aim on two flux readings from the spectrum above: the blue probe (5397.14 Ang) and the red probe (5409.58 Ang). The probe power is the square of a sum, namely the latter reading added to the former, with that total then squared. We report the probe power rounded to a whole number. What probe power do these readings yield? 3528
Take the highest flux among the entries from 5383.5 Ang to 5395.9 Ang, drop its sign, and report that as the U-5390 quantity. 45.4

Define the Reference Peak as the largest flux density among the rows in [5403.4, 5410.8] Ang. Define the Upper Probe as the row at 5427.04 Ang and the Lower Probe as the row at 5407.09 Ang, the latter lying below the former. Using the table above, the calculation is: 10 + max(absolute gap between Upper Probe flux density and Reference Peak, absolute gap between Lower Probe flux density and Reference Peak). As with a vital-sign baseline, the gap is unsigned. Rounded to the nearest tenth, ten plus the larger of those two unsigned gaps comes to 18.1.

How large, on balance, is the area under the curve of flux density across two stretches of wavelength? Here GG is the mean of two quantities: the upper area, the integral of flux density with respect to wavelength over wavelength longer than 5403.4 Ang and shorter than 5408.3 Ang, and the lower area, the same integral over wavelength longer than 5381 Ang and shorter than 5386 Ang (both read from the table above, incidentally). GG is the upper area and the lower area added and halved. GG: 167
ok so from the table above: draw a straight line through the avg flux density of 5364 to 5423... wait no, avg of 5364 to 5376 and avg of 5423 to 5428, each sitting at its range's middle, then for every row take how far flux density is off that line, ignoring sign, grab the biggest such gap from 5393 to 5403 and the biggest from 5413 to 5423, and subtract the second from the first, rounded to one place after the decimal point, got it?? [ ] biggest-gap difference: 6.4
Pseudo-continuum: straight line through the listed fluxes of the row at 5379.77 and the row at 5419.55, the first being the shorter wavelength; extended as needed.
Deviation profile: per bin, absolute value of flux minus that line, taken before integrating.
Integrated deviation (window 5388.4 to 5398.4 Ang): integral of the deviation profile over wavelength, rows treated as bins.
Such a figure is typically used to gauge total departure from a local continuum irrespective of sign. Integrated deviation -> 59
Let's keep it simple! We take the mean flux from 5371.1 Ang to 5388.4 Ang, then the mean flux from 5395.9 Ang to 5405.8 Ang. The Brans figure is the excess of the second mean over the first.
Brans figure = -2.7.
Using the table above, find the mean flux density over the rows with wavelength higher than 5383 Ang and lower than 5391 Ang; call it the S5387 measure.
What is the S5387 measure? 37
